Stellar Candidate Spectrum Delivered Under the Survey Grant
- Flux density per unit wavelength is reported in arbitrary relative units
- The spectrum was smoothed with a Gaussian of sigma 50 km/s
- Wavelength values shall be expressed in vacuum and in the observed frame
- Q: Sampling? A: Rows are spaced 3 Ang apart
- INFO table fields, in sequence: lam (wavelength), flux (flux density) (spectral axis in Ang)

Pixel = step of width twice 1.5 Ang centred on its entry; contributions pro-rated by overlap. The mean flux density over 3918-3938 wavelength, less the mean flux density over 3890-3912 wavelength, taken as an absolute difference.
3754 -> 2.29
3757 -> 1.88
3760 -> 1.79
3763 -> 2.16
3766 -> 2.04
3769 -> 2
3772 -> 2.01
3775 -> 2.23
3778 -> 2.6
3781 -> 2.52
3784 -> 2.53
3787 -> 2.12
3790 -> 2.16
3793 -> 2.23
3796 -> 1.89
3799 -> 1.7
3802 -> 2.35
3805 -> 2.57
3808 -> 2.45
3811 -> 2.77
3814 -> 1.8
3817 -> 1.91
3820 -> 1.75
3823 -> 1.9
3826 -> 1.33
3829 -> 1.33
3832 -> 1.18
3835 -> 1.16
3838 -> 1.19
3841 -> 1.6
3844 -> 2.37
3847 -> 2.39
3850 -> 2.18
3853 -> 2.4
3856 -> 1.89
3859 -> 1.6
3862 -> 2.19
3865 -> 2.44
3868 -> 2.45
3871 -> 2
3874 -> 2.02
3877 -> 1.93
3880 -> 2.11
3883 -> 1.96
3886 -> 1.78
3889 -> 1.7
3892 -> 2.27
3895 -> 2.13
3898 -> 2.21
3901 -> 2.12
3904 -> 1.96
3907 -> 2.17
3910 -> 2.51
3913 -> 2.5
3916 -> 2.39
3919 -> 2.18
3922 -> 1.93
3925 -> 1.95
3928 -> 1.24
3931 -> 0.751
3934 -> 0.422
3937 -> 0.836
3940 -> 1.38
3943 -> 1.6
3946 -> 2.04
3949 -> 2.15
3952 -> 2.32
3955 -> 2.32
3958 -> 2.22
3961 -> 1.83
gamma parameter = 0.87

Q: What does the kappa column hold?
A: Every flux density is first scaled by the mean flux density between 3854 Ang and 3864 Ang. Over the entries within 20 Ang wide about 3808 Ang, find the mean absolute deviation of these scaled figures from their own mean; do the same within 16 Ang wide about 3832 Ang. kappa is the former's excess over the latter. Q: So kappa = 0.15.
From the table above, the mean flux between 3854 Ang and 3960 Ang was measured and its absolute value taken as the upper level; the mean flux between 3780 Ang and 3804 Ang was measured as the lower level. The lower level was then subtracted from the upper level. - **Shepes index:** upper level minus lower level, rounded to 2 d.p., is -0.25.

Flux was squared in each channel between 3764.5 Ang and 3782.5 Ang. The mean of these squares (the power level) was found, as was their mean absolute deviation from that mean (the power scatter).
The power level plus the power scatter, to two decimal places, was 6.05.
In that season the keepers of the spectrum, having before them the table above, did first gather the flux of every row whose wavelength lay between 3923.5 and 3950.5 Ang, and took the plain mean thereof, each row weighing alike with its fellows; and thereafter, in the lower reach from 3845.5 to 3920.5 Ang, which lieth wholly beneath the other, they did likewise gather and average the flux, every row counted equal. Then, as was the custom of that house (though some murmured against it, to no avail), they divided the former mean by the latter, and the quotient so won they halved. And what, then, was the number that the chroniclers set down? 0.32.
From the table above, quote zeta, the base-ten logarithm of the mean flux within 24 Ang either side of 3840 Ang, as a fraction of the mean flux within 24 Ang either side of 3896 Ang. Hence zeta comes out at -0.08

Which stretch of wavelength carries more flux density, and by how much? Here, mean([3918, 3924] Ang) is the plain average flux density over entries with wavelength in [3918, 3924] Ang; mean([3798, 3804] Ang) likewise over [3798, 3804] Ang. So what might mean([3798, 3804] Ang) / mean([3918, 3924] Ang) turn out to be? 1.0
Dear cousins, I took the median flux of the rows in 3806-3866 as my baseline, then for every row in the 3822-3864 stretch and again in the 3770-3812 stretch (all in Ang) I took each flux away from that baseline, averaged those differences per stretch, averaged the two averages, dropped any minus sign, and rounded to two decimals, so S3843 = 0.13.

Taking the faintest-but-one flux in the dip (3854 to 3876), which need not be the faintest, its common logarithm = 0.276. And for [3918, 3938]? -0.124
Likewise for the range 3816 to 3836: 0.072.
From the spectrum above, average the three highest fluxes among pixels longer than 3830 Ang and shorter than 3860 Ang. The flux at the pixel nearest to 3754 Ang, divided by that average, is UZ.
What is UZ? 0.96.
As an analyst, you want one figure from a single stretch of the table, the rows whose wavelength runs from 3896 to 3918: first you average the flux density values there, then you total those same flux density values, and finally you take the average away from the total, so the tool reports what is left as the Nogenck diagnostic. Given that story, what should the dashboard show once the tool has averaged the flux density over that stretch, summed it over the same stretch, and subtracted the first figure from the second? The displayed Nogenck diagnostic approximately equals 13.6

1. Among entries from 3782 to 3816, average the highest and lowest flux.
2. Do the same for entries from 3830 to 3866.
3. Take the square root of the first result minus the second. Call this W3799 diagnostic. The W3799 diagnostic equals 0.66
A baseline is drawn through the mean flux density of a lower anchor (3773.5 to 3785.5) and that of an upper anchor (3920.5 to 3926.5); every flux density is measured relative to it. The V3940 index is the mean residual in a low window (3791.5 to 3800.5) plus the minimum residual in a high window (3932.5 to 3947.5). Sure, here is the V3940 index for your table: -1.95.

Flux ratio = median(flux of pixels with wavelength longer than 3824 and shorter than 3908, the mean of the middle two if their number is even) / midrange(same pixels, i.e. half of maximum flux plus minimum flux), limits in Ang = 1.11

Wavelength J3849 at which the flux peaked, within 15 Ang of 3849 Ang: 3853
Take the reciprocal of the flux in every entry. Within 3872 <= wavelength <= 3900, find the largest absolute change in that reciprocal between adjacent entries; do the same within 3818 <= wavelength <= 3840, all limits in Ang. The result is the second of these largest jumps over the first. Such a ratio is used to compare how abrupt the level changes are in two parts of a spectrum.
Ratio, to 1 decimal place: 1.5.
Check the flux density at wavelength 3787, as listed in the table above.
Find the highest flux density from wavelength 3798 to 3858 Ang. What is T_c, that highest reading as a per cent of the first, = 131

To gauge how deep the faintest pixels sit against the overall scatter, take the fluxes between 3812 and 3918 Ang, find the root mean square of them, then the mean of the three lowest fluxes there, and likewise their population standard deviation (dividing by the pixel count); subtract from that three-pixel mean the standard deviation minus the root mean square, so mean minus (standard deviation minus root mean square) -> 2.8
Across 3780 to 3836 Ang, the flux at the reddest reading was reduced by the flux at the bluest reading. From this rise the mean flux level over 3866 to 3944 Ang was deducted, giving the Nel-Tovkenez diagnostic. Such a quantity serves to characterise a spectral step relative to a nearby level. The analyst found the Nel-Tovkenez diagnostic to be -3.23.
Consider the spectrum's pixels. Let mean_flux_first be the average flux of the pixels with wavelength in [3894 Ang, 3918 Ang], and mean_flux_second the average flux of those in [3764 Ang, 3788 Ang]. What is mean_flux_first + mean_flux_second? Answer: 4.51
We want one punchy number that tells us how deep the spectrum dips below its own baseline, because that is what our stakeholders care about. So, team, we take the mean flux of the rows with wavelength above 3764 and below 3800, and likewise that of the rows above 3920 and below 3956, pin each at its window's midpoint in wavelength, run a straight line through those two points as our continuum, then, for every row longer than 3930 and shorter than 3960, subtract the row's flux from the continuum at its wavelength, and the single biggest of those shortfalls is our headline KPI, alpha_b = 1.2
